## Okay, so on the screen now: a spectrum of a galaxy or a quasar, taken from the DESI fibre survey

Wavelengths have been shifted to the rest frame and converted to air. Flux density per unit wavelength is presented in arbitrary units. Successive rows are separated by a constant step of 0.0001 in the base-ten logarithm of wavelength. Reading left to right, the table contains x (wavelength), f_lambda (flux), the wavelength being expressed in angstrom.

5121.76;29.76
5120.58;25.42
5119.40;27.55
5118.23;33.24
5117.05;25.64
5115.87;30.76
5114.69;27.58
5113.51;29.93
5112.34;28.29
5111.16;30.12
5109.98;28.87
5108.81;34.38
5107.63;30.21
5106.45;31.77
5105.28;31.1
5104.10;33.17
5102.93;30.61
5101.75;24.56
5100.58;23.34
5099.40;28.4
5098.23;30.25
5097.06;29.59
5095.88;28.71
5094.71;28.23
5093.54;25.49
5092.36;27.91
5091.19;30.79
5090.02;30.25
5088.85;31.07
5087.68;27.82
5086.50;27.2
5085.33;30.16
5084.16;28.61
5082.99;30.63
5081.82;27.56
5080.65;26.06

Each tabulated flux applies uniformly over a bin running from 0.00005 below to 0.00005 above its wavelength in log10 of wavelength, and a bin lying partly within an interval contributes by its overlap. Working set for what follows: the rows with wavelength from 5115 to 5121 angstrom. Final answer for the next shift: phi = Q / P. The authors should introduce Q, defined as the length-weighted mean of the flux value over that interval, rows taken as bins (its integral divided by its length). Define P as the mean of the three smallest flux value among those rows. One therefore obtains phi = 1.09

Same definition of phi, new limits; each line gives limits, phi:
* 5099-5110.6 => 1.17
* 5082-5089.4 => 1.04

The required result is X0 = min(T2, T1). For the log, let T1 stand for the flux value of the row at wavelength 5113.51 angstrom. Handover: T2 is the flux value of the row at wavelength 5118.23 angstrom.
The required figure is 30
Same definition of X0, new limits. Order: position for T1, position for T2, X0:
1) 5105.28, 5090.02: 30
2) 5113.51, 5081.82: 28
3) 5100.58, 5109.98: 23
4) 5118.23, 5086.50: 27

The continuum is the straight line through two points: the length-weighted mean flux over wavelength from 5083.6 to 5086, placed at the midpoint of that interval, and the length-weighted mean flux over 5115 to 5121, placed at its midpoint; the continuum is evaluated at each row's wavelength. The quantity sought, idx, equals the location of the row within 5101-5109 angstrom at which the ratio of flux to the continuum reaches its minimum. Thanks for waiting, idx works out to 5101.75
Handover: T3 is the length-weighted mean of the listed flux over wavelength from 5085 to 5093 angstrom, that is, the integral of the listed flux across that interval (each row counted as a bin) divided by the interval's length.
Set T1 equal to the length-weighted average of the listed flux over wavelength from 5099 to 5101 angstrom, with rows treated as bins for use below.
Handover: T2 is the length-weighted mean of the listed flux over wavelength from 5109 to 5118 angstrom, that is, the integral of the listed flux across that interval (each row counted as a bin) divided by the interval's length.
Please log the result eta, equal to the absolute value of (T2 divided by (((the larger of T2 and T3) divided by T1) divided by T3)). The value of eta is 752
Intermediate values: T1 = 25.8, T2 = 29.2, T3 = 29.2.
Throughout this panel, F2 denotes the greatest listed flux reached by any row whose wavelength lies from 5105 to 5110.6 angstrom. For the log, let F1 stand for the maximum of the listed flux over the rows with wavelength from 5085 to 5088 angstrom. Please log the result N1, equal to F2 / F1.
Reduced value 1.14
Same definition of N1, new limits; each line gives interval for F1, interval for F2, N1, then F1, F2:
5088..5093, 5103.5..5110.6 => 1.11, 31.07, 34.38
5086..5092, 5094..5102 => 0.97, 31.07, 30.25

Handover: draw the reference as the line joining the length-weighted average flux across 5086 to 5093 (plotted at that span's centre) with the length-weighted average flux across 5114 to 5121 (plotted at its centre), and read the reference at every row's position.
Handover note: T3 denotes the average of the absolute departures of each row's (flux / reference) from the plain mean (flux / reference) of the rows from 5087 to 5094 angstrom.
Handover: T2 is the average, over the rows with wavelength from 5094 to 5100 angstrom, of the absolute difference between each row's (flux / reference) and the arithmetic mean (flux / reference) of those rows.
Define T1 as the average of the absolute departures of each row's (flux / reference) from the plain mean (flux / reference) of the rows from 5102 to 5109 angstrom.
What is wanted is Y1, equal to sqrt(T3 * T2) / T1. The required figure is 0.9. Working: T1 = 0.0445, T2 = 0.02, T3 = 0.062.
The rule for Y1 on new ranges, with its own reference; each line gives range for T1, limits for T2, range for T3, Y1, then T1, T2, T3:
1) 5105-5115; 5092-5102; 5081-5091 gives 1.2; 0.0485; 0.07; 0.047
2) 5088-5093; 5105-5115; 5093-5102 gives 1.7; 0.0353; 0.05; 0.074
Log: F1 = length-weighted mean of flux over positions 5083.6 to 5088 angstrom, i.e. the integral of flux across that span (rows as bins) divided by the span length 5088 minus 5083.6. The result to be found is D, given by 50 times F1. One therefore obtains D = 1422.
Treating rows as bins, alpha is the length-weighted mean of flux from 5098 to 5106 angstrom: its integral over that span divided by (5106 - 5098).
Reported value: 28.78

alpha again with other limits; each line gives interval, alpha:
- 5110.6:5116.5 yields 29.30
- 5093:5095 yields 26.73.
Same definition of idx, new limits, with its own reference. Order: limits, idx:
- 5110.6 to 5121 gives 5120.58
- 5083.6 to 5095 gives 5093.54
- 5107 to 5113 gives 5112.34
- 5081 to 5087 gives 5086.50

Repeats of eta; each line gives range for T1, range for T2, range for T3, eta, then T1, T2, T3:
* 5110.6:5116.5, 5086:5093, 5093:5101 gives 815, 29.3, 29.1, 27.8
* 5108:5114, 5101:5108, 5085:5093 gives 887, 30.3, 30.1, 29.2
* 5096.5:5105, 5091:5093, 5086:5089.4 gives 821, 28.7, 28.9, 28.7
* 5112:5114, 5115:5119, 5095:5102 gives 810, 29.3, 29.6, 27.7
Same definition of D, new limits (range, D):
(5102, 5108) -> 1551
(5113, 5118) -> 1438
